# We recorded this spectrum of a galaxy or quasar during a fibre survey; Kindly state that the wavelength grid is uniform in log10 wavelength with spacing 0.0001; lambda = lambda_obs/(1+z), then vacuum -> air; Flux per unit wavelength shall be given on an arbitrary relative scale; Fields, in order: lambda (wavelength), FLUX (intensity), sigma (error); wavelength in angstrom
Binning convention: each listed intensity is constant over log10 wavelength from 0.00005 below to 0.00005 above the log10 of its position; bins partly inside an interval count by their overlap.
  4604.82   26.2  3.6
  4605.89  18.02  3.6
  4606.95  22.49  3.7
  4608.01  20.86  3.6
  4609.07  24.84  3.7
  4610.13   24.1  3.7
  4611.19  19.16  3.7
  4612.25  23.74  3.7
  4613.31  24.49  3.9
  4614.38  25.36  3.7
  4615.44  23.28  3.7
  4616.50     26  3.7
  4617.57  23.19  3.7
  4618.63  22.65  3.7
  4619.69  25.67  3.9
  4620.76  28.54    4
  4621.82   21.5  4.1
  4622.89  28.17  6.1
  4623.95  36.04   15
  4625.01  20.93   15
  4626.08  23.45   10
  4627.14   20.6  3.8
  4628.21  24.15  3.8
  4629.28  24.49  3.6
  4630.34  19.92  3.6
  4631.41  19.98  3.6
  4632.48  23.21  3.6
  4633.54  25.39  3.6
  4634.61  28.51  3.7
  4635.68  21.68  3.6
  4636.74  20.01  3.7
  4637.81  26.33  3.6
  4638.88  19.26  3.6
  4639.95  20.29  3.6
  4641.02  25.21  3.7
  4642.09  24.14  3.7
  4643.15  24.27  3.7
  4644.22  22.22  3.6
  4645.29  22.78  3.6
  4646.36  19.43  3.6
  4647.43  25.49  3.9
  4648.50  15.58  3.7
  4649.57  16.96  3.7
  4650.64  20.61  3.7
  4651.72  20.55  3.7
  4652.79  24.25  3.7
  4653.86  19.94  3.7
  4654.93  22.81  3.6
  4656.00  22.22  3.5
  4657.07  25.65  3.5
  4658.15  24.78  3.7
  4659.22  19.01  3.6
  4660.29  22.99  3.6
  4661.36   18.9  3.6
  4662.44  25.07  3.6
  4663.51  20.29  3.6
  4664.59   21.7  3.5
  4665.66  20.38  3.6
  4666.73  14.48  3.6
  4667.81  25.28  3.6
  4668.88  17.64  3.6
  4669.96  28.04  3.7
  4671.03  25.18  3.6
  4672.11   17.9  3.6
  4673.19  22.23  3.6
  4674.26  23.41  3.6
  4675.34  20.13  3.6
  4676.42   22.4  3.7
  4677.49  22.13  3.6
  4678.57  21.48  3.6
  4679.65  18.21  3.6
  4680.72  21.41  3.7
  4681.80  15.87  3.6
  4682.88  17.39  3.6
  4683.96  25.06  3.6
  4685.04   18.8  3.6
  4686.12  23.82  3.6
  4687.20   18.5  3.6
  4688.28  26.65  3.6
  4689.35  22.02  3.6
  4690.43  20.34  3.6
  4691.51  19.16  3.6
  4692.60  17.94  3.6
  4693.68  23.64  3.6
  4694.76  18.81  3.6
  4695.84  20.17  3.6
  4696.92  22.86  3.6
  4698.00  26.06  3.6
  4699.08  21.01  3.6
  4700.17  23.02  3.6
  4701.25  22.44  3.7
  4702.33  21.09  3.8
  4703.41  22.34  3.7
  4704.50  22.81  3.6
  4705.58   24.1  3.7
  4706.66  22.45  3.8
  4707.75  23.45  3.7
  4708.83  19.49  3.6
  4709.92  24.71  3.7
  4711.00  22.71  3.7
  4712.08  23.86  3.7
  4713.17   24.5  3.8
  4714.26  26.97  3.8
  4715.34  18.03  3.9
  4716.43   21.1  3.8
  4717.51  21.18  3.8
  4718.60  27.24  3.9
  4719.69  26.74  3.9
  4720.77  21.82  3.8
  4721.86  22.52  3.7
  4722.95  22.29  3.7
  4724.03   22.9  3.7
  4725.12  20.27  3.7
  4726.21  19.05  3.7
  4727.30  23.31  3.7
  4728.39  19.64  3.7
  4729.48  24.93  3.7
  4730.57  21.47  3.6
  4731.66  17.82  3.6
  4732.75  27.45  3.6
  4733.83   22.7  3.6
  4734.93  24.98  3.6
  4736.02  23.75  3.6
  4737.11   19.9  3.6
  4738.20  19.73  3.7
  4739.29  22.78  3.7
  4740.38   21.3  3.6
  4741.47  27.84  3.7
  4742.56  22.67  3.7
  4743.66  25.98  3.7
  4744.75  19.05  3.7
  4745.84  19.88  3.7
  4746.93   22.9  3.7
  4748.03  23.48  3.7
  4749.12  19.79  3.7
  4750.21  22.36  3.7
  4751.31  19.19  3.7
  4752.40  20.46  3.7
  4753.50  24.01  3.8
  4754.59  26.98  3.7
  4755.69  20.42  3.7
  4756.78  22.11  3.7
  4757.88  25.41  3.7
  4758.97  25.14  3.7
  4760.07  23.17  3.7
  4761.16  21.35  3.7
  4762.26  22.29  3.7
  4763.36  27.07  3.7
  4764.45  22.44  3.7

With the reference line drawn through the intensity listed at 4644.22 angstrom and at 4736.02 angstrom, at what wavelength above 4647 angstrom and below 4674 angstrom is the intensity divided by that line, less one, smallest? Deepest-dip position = 4666.73 angstrom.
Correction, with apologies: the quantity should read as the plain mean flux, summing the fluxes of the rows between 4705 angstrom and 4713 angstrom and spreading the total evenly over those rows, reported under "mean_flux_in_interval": 23.0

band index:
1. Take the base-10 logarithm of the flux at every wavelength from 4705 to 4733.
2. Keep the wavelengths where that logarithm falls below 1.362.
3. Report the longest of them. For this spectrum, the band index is 4731.66 angstrom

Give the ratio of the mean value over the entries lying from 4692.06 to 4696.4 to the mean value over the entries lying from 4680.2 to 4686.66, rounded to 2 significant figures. 0.99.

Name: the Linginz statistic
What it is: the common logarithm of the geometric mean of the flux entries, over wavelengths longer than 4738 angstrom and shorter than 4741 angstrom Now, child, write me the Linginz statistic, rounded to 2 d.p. 1.33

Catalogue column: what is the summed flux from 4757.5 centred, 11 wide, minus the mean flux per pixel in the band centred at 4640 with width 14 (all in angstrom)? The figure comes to 208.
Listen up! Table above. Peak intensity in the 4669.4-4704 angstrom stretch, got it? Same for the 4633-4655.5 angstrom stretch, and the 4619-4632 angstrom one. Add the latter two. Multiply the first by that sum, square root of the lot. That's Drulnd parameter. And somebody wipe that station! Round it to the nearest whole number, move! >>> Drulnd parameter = 43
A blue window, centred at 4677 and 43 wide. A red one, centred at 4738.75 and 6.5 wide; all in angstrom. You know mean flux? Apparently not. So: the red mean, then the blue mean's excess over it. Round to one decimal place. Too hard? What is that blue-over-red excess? -1.1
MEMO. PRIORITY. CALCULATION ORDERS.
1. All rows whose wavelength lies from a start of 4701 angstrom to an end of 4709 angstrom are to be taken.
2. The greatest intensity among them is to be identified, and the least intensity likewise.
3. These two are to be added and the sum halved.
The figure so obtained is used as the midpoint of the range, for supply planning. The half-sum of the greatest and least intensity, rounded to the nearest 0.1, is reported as 21.8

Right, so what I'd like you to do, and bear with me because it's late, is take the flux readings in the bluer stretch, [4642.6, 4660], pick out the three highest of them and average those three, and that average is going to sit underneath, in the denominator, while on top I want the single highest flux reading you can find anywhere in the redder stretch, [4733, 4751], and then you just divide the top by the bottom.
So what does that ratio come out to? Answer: 1.10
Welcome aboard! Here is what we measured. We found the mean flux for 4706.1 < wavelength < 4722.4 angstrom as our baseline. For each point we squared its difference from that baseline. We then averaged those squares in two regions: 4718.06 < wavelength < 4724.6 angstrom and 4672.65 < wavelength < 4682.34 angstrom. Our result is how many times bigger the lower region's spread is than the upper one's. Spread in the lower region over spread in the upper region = 1.9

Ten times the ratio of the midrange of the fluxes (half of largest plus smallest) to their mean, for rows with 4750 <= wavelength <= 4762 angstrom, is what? 10.1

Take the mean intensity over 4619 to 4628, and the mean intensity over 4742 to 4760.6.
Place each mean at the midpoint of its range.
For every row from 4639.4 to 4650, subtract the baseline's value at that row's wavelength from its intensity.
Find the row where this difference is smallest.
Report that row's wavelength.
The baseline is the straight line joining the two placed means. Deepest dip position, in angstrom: 4648.50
